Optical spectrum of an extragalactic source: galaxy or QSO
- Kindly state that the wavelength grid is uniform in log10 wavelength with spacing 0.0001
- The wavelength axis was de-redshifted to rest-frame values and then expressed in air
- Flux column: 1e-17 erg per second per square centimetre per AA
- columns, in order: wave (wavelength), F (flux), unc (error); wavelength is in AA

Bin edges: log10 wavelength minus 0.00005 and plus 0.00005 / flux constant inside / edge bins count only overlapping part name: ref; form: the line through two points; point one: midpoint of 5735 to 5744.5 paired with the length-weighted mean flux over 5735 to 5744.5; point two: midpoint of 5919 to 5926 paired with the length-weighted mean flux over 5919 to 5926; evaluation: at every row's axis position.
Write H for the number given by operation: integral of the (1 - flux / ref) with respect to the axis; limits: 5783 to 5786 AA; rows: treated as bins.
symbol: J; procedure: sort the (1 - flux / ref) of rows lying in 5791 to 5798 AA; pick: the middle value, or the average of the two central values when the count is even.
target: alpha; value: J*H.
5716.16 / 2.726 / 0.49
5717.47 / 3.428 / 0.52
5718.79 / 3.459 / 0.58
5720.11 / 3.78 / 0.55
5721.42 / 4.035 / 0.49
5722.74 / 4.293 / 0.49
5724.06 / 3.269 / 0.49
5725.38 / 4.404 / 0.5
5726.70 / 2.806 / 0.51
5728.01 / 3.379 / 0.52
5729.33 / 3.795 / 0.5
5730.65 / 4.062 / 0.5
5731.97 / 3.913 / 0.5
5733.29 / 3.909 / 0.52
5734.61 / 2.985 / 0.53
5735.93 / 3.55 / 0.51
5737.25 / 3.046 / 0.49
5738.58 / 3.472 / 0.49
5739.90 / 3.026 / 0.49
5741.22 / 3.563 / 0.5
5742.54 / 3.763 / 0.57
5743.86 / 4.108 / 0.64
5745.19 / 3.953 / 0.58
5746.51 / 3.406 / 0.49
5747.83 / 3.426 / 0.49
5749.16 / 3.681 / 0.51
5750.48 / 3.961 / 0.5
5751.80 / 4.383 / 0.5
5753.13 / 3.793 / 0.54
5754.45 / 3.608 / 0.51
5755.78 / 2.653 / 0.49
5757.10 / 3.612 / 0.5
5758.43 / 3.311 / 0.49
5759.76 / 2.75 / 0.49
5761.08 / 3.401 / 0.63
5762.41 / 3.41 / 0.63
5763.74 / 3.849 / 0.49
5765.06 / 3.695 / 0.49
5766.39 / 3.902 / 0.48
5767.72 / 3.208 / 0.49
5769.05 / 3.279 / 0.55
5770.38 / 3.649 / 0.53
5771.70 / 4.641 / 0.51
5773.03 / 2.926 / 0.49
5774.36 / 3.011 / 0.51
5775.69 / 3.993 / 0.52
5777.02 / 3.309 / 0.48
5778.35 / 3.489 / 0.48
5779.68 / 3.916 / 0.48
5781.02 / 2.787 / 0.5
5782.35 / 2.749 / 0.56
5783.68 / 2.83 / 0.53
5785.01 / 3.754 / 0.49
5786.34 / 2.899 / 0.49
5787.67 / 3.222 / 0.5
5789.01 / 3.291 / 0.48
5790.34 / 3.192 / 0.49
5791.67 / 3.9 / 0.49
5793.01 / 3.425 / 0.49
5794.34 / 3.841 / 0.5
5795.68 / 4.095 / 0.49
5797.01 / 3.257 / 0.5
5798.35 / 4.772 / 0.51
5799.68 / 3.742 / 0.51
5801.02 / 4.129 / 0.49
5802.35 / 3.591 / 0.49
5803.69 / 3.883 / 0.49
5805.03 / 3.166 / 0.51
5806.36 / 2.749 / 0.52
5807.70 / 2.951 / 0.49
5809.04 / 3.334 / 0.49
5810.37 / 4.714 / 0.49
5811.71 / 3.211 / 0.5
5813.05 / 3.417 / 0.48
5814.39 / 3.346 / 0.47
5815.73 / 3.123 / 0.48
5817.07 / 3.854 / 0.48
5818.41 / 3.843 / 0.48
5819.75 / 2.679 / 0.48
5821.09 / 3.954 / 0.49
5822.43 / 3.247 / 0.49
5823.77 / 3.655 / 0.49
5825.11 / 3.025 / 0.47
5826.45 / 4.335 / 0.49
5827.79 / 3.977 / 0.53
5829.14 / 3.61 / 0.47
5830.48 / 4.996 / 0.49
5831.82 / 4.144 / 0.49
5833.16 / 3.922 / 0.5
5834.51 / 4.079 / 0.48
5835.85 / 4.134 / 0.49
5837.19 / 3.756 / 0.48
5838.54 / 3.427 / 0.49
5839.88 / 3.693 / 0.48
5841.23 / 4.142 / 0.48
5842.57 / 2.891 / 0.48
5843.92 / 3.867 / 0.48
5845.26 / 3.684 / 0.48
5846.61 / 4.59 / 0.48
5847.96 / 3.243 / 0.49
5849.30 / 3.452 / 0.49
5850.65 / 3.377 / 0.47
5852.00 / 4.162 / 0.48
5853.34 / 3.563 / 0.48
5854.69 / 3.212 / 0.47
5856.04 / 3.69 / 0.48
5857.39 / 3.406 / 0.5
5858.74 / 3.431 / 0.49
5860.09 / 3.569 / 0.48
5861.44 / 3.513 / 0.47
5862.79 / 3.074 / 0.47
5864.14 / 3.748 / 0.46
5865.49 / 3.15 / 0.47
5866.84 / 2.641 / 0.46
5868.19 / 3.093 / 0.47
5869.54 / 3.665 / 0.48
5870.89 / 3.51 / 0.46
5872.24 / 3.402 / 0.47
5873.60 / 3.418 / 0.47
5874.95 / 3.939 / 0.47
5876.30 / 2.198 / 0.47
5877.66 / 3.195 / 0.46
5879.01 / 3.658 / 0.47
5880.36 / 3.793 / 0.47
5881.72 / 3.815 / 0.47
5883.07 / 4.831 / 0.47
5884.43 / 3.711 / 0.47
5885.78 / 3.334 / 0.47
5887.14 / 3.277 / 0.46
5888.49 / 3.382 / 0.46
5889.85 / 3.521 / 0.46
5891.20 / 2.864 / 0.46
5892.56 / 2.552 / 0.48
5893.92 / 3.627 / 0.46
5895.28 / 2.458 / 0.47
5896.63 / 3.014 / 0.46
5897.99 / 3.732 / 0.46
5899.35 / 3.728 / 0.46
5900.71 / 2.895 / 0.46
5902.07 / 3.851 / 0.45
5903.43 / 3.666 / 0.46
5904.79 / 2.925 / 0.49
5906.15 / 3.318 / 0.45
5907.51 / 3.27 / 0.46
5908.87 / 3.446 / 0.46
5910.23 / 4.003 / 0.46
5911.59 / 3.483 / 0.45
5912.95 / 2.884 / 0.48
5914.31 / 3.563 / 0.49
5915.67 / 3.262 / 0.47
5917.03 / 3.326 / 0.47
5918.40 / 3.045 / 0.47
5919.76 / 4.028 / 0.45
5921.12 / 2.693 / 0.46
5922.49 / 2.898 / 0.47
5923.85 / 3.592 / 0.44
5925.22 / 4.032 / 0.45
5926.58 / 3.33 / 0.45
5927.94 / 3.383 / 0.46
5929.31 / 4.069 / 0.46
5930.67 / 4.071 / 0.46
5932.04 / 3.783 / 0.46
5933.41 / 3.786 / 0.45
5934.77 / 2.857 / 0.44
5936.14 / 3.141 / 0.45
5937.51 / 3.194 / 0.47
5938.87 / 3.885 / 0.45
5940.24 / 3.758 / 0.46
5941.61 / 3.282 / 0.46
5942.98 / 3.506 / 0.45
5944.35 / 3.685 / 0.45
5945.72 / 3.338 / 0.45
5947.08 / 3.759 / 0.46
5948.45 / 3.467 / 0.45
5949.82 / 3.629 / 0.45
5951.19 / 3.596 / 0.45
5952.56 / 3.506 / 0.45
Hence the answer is -0.021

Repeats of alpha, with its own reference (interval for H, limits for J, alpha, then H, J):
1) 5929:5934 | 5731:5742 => 0.004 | -0.7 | -0.01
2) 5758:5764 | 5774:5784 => 0.027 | 0.3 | 0.09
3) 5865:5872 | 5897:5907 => -0.030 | 0.5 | -0.06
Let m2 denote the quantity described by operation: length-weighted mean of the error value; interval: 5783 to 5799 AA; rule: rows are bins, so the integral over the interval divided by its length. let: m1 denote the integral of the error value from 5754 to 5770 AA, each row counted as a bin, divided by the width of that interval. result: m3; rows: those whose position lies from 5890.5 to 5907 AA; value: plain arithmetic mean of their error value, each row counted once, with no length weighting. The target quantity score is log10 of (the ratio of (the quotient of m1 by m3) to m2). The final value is 0.35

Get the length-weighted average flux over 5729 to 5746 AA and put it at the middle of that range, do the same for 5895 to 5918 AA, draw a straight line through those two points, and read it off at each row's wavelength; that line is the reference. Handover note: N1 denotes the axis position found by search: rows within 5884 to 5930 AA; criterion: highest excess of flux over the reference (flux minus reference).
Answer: 5929.31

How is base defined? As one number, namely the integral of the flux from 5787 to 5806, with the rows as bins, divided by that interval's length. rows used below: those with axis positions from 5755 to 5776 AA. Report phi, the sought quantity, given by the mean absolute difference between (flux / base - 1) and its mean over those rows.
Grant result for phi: 0.108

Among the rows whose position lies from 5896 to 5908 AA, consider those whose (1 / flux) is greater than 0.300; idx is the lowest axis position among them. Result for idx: 5896.63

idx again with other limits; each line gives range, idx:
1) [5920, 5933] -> 5921.12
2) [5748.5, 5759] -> 5755.78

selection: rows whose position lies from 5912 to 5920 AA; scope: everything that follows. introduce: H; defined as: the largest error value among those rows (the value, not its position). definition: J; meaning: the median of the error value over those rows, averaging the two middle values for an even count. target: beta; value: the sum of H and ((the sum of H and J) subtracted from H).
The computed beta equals 0.020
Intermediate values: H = 0.49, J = 0.470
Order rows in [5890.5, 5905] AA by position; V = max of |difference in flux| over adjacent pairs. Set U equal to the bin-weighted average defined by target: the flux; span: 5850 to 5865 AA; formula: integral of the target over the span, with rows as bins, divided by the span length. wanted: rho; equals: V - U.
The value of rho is -2.35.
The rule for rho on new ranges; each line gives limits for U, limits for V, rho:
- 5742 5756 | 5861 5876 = -3.06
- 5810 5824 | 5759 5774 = -1.80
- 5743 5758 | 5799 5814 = -2.18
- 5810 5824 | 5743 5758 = -2.56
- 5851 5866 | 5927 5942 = -2.57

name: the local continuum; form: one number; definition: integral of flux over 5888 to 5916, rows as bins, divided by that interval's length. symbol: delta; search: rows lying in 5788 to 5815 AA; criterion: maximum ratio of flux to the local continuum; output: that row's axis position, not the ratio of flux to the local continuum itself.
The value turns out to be 5798.35 AA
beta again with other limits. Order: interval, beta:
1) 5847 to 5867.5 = 0.020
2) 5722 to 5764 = 0.140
